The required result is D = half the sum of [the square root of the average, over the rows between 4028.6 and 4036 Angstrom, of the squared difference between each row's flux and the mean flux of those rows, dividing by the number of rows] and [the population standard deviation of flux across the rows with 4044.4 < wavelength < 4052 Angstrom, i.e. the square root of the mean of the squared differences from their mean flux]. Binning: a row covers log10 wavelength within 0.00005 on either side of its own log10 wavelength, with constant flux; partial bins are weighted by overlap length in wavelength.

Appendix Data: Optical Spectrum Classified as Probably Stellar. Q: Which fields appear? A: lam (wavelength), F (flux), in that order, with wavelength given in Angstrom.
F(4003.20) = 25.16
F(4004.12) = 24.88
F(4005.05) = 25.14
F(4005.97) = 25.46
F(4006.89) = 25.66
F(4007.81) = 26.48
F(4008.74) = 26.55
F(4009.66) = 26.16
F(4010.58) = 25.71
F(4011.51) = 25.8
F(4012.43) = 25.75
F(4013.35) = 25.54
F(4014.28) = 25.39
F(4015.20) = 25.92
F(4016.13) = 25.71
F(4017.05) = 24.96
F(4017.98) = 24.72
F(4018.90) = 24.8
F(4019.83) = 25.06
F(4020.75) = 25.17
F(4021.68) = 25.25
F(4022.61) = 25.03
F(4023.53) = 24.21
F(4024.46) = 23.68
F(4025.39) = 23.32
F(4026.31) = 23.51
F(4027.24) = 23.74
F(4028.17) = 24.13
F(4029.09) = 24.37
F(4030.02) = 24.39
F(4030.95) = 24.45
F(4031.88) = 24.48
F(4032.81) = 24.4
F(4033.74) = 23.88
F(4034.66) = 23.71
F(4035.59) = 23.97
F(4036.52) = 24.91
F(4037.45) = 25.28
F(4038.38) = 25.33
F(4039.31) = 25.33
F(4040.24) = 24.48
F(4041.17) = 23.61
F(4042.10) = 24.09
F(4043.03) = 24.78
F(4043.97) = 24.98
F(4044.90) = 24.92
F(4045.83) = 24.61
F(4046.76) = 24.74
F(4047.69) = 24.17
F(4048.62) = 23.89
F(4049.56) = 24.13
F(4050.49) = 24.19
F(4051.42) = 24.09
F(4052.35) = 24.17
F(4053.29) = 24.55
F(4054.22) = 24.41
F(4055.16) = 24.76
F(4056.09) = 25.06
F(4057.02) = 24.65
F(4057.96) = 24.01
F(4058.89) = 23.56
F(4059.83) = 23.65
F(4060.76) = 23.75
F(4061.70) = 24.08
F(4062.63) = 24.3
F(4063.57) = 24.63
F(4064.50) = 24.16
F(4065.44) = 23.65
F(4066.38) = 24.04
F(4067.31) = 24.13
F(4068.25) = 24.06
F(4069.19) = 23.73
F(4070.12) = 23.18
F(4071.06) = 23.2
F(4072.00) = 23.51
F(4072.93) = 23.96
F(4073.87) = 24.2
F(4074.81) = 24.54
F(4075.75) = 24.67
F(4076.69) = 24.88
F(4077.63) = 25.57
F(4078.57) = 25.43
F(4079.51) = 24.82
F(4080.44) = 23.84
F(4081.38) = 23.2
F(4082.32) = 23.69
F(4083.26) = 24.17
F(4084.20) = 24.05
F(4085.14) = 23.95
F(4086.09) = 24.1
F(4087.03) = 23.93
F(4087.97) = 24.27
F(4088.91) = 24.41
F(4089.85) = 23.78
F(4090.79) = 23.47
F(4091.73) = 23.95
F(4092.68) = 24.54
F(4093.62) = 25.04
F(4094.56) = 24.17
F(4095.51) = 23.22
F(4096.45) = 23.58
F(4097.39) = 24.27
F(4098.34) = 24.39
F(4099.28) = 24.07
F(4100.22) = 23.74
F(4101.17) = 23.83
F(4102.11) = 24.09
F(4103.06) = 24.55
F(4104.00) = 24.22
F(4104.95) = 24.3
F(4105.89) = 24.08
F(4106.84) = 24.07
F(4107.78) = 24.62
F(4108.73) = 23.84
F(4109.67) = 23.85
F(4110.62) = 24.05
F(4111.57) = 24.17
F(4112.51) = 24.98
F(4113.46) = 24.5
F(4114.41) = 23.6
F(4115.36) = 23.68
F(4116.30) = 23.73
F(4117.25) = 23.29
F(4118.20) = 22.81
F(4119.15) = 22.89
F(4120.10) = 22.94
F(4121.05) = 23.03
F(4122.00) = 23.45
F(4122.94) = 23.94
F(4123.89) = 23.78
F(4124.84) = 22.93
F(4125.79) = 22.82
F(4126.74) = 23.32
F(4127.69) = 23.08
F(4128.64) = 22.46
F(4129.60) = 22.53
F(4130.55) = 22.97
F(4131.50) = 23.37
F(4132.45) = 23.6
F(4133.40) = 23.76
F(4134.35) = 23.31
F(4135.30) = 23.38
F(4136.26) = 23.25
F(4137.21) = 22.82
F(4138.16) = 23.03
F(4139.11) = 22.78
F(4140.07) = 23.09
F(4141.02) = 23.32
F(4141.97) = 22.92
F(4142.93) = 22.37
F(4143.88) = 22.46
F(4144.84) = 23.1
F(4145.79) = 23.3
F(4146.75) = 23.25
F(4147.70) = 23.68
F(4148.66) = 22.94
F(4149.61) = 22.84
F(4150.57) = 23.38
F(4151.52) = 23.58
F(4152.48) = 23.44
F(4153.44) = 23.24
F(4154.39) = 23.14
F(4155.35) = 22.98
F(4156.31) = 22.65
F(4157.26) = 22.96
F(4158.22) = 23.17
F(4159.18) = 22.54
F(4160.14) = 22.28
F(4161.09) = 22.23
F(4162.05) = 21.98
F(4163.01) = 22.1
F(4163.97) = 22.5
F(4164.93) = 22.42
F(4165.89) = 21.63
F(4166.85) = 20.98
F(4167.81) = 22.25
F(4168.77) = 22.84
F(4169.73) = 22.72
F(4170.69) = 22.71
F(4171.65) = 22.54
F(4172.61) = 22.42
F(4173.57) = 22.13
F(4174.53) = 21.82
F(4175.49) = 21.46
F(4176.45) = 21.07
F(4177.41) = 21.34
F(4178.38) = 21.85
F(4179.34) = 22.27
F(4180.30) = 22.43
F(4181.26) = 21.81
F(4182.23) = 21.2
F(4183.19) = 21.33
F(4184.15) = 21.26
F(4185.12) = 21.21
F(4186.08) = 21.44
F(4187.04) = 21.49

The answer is 0.31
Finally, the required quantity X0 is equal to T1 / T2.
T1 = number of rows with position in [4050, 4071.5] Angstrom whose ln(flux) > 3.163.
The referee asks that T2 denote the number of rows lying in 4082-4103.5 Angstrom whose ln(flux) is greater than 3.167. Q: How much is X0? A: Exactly 1.1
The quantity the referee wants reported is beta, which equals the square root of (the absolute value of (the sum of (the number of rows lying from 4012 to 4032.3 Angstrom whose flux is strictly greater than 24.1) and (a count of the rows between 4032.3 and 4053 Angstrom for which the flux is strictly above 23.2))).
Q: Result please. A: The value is 6.3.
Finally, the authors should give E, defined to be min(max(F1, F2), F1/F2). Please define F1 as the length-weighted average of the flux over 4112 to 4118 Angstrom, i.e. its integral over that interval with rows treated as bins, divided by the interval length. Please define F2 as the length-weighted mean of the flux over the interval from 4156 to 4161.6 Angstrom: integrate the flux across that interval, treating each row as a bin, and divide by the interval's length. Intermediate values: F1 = 23.9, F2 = 22.7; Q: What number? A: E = 1.06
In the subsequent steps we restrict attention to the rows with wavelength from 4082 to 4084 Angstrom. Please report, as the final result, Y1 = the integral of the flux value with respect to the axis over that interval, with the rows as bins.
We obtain 48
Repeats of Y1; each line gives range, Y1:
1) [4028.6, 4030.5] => 46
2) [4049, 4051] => 48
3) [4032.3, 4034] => 41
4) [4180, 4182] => 44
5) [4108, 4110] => 48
